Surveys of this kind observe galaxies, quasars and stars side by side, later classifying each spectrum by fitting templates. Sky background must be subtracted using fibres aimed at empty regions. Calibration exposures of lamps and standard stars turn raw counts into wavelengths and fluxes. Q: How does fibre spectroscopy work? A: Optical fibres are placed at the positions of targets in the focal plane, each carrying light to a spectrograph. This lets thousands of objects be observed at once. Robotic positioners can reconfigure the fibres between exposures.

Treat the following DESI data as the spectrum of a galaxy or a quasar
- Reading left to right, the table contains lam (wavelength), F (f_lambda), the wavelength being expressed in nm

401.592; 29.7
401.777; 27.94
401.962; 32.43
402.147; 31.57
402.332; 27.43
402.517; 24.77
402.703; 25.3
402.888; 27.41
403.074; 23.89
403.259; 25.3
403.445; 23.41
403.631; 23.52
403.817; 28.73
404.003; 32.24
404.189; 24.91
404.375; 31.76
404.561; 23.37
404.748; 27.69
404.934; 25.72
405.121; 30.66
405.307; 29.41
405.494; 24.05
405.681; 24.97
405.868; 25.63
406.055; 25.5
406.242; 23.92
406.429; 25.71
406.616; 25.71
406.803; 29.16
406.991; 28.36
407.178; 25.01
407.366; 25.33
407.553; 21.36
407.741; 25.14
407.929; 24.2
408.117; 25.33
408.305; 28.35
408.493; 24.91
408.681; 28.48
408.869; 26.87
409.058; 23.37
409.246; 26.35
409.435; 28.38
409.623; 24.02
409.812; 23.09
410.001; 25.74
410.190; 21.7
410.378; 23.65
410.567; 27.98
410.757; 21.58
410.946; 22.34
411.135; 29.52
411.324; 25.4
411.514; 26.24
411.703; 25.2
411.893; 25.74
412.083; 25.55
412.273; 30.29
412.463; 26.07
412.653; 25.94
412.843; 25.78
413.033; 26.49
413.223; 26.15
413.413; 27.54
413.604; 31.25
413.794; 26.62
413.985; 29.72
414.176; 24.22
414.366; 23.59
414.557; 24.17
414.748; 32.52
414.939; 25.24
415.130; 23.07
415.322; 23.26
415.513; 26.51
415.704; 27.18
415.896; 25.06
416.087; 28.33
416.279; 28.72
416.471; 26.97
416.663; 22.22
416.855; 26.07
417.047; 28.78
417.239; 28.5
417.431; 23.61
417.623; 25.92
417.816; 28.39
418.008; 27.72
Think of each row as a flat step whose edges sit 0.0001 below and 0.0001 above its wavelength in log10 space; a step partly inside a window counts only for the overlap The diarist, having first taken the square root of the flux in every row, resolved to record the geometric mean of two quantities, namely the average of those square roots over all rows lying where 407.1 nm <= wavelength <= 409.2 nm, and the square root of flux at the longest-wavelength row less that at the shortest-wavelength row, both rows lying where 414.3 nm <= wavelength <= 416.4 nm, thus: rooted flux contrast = 1.6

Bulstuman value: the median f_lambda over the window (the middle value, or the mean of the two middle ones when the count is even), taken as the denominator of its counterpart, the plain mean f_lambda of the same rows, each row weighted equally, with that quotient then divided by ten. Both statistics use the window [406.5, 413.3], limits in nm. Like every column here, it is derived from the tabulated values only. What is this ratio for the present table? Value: 0.100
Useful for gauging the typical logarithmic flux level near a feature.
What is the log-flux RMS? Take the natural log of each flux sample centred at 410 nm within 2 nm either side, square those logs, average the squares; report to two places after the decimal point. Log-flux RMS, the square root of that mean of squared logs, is 3.23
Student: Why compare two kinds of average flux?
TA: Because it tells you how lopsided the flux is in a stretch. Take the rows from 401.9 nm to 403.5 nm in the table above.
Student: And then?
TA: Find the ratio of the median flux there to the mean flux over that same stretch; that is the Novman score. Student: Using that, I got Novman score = 0.943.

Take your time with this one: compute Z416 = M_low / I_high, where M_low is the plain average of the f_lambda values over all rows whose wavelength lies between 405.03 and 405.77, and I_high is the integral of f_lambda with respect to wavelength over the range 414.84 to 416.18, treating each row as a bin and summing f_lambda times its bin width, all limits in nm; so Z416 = 0.8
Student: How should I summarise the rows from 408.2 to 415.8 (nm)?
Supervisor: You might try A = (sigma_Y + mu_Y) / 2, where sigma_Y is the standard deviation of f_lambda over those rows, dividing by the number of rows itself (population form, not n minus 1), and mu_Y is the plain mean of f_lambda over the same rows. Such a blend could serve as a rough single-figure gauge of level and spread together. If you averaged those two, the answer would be 14.25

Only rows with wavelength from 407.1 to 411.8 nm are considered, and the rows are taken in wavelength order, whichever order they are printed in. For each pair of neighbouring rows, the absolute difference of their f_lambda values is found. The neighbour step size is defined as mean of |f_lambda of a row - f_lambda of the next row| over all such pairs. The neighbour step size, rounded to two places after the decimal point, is 2.87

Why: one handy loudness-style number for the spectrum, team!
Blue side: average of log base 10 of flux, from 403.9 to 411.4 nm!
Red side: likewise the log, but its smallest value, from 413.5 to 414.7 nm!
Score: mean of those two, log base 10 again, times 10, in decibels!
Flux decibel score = 1.44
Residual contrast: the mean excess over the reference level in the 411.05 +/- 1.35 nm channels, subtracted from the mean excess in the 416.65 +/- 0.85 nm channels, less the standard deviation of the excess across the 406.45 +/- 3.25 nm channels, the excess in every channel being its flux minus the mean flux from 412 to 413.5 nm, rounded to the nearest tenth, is -1.3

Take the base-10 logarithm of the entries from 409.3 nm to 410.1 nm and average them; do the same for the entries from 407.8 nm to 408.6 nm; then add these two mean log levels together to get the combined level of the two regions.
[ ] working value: 2.811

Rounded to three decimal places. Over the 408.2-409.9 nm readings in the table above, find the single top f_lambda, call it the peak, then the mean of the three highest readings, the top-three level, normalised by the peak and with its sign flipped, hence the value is -0.997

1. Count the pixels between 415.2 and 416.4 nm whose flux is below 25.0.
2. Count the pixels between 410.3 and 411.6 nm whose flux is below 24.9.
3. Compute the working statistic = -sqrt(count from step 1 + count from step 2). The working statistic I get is -2.00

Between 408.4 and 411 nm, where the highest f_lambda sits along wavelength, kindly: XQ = 408.681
